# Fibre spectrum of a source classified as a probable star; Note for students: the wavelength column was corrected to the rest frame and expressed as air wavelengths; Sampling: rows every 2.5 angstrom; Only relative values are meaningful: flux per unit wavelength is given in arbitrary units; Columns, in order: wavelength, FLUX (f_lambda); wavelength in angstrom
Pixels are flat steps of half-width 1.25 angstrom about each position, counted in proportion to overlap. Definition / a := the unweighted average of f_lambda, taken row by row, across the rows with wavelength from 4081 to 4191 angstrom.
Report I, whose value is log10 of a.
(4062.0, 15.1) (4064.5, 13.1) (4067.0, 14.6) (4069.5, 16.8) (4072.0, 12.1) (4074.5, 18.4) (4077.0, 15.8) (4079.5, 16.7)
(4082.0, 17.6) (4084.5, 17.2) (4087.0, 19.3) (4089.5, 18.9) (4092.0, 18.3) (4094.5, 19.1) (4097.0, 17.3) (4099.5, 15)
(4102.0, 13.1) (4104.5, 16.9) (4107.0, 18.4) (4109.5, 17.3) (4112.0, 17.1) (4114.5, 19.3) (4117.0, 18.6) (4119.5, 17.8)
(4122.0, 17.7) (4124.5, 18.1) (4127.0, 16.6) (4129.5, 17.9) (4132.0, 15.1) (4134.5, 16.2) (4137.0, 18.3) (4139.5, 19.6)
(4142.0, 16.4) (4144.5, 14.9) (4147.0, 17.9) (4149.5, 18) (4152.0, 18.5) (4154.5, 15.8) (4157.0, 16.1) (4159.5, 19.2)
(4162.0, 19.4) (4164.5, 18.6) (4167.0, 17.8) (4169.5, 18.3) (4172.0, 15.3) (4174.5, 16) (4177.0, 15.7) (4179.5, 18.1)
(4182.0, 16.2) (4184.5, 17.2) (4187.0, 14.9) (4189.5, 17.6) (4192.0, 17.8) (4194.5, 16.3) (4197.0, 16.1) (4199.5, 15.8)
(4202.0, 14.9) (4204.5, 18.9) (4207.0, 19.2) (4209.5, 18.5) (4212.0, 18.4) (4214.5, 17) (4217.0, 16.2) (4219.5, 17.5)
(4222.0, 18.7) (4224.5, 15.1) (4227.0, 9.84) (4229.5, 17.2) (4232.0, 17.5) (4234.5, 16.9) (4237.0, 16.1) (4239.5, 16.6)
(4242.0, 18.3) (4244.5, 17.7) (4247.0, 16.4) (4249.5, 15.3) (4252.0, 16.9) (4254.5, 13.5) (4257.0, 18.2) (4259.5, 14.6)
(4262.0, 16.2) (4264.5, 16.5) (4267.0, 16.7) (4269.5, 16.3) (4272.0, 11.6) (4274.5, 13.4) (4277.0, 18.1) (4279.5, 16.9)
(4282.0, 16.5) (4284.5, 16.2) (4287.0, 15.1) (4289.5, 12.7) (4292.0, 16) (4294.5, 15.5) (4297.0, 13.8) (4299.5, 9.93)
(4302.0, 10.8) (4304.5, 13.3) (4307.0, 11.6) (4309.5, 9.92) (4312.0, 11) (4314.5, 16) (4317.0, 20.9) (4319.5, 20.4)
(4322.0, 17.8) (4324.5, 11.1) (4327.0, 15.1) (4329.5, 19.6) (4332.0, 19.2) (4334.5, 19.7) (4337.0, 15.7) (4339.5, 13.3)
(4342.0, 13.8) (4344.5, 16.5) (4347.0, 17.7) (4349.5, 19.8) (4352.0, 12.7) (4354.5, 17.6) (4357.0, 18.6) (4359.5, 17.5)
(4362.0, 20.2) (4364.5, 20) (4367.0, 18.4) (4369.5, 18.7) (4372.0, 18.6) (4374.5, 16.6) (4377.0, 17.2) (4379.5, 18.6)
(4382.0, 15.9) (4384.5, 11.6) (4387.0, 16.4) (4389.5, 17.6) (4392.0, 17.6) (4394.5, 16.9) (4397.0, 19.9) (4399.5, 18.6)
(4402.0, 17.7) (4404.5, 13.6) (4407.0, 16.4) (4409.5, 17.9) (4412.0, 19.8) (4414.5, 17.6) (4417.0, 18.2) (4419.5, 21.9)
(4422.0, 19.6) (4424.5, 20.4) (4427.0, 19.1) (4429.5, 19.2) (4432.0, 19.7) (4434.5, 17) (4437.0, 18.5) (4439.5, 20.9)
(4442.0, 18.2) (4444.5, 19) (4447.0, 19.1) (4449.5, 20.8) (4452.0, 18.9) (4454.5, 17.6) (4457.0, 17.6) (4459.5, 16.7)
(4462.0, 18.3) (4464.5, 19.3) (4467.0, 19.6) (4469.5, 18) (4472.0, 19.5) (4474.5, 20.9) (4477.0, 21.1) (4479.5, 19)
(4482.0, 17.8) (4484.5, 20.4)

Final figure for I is 1.24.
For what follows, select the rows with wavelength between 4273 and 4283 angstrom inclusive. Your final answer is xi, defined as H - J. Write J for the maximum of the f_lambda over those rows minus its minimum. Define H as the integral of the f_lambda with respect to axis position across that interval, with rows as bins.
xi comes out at 156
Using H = 161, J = 4.7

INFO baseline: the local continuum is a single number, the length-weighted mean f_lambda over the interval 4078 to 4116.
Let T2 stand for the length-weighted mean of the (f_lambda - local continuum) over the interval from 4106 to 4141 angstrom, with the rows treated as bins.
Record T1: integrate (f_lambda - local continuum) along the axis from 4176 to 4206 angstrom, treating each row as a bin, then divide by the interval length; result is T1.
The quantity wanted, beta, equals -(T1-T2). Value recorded 1.0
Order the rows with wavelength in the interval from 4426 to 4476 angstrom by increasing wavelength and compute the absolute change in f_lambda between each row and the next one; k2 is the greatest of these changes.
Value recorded 2.7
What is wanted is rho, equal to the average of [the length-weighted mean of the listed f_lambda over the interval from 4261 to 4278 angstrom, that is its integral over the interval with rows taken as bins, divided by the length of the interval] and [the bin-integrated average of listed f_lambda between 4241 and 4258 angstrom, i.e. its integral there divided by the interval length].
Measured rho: 16.0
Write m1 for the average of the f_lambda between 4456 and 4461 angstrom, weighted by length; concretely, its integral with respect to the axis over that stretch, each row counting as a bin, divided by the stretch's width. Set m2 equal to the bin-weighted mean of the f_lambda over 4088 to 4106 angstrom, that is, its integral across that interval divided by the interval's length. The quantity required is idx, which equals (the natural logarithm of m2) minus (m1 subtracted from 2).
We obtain 18.0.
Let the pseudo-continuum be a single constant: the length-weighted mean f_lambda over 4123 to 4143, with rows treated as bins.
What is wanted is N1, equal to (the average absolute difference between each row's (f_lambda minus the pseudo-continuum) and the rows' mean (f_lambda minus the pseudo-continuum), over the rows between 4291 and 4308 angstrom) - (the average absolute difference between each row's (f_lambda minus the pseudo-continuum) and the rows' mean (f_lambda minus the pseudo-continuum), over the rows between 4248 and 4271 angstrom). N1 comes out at 0.9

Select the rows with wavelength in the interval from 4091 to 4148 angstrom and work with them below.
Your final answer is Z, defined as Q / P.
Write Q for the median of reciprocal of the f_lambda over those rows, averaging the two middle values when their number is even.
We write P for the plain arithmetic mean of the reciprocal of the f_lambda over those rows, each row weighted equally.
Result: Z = 0.966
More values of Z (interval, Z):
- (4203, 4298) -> 0.964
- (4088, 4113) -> 0.979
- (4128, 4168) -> 0.969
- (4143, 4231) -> 0.970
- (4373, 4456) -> 0.981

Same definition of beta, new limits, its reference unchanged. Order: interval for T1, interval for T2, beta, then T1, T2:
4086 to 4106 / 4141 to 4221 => -0.1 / -0.2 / -0.3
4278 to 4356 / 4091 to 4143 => 2.0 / -2.1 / -0.1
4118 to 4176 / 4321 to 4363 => -0.6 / -0.1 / -0.6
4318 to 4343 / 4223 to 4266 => -0.6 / -0.8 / -1.4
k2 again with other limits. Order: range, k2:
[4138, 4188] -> 3.2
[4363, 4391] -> 4.8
